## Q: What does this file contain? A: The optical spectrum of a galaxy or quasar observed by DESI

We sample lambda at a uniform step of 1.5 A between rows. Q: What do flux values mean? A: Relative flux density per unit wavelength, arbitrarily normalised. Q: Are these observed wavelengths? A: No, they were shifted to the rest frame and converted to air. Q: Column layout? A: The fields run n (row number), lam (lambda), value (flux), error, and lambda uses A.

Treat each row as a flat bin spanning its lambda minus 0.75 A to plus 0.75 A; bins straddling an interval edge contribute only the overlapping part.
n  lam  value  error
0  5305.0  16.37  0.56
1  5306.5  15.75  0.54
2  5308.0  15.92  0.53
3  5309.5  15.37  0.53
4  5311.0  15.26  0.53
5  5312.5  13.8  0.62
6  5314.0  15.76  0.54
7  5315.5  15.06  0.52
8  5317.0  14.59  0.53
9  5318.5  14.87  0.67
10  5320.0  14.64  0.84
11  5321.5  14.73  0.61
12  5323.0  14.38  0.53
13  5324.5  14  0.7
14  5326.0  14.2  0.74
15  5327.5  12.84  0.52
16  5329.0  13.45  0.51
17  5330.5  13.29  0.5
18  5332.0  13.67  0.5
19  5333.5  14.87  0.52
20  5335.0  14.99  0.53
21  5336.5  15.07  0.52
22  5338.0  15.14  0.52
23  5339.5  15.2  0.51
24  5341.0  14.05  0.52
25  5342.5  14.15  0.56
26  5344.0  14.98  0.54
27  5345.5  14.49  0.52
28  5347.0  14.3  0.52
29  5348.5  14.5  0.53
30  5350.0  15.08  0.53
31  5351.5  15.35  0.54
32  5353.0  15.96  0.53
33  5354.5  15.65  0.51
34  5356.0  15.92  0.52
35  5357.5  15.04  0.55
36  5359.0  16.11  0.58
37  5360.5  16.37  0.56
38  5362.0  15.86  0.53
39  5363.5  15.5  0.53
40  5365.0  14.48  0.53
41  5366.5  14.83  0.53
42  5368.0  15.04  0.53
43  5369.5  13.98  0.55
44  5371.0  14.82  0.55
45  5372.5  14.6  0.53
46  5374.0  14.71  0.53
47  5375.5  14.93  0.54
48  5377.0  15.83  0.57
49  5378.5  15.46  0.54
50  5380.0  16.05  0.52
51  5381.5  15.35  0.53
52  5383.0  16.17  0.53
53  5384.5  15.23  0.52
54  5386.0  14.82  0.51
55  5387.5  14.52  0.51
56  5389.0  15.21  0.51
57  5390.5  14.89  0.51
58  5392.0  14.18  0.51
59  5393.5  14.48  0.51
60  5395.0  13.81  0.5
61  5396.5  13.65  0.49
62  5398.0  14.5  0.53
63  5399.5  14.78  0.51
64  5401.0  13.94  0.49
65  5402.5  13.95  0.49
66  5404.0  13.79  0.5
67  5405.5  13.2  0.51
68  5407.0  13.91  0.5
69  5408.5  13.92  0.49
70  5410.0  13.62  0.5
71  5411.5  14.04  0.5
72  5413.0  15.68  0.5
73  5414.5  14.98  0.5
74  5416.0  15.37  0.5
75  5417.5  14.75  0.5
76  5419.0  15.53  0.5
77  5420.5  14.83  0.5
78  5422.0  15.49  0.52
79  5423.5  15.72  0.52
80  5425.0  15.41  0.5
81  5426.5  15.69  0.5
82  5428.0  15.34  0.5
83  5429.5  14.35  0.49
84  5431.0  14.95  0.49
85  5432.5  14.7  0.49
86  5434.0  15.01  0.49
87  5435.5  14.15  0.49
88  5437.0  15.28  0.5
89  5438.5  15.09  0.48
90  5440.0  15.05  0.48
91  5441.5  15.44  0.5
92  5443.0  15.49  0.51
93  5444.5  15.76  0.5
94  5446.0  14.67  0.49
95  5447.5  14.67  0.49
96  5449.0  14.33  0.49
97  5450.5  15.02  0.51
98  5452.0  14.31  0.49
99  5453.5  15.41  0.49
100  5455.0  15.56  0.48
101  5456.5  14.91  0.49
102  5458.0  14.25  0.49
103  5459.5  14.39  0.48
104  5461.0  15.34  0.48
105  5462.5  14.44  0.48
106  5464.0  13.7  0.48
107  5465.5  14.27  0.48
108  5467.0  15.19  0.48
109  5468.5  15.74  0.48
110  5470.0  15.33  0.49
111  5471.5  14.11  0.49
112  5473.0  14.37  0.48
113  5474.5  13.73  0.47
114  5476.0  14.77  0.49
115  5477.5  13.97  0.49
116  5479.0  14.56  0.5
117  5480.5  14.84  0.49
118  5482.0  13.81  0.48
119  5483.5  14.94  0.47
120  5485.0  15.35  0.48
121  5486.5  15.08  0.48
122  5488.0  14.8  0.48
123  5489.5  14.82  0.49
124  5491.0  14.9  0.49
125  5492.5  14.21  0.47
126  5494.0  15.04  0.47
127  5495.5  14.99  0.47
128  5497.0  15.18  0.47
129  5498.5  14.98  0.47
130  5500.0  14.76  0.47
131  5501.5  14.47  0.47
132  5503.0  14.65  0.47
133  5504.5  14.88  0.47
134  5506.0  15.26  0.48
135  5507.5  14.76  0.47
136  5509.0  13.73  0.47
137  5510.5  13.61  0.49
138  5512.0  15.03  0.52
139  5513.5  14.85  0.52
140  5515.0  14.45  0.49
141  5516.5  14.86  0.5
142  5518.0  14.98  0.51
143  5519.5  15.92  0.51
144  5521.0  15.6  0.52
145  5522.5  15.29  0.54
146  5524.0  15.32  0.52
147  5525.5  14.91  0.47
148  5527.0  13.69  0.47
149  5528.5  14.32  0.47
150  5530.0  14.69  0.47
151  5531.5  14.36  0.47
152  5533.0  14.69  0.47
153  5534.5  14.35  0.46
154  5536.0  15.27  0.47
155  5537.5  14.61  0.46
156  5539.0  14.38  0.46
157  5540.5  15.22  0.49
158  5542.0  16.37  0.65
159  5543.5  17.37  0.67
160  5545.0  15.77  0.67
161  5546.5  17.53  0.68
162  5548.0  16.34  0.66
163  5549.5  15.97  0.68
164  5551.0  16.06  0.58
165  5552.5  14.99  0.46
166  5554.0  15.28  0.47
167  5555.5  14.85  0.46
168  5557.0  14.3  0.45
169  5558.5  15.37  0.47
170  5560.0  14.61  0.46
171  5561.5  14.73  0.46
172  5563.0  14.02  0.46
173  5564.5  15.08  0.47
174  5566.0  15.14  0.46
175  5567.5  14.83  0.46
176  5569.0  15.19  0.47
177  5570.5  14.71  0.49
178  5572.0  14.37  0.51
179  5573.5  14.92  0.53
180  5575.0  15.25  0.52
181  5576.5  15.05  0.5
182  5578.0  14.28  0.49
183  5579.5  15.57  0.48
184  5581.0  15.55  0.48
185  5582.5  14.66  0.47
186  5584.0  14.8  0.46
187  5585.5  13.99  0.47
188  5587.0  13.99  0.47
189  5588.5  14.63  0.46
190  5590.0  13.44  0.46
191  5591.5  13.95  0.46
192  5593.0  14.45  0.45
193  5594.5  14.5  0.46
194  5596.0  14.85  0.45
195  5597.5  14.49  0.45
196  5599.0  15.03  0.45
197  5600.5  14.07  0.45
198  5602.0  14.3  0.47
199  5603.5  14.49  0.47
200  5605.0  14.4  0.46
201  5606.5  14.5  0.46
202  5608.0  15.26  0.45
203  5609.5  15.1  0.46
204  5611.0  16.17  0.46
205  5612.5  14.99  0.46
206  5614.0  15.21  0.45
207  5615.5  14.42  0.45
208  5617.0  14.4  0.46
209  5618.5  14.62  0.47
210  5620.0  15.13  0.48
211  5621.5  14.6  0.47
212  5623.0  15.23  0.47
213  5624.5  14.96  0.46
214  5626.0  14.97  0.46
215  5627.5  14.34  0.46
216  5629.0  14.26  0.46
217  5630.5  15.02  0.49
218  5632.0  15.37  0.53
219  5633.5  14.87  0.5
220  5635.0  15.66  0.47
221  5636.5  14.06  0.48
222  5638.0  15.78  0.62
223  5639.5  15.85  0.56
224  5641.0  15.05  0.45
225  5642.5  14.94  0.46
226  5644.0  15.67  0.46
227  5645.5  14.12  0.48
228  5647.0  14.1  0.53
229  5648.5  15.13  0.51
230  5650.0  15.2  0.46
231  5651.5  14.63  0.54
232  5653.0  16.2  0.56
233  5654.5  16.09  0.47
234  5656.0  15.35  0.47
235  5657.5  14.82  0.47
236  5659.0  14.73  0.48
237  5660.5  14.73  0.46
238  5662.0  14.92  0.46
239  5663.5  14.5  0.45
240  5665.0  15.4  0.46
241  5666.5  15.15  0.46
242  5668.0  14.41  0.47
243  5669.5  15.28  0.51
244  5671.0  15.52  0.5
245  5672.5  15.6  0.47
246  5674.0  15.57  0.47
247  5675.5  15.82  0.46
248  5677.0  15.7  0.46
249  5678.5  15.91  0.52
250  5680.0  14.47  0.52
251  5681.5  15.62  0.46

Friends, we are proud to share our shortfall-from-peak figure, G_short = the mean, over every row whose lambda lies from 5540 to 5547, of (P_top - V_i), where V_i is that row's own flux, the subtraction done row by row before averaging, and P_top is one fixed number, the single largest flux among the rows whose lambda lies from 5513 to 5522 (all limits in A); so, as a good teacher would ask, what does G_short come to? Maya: -0.5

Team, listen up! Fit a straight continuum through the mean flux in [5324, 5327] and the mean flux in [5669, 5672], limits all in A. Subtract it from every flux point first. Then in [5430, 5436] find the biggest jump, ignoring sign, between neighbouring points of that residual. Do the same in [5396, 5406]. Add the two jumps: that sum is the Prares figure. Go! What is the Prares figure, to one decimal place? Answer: 1.7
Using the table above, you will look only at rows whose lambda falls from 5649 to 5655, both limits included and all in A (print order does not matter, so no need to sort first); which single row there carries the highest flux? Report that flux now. 16.2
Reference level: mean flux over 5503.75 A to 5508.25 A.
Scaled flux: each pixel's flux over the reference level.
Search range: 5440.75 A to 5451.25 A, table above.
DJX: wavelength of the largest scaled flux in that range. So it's 5444.5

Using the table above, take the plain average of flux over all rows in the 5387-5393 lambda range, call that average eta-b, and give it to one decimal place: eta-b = 14.7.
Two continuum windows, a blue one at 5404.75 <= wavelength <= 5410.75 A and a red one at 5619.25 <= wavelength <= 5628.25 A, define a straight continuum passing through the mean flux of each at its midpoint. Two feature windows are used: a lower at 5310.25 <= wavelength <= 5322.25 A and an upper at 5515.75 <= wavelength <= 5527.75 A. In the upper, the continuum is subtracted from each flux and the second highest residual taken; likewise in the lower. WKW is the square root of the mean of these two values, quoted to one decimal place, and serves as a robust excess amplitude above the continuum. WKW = 1.3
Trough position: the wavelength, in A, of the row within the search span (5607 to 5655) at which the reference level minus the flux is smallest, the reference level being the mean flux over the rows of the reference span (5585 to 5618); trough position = 5653.0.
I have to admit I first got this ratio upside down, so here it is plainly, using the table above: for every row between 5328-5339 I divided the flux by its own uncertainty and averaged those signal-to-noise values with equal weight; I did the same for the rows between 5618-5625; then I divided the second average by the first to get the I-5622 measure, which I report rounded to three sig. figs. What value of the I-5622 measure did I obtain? 1.14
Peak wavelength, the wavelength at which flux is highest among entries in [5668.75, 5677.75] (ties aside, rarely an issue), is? 5675.5 A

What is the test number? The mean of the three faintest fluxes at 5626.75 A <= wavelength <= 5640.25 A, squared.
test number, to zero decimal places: 202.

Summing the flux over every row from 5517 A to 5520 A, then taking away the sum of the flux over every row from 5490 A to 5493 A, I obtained 2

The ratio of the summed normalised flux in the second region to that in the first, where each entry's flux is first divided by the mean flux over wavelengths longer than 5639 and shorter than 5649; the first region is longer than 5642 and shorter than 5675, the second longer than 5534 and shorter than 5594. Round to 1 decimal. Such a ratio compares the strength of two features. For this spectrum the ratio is 1.8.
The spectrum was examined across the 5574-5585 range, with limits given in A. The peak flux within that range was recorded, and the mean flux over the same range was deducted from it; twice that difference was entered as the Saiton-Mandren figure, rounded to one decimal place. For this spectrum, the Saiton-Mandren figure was 1.1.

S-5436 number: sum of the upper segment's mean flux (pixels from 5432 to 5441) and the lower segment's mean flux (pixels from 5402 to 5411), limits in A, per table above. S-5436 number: 28.6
